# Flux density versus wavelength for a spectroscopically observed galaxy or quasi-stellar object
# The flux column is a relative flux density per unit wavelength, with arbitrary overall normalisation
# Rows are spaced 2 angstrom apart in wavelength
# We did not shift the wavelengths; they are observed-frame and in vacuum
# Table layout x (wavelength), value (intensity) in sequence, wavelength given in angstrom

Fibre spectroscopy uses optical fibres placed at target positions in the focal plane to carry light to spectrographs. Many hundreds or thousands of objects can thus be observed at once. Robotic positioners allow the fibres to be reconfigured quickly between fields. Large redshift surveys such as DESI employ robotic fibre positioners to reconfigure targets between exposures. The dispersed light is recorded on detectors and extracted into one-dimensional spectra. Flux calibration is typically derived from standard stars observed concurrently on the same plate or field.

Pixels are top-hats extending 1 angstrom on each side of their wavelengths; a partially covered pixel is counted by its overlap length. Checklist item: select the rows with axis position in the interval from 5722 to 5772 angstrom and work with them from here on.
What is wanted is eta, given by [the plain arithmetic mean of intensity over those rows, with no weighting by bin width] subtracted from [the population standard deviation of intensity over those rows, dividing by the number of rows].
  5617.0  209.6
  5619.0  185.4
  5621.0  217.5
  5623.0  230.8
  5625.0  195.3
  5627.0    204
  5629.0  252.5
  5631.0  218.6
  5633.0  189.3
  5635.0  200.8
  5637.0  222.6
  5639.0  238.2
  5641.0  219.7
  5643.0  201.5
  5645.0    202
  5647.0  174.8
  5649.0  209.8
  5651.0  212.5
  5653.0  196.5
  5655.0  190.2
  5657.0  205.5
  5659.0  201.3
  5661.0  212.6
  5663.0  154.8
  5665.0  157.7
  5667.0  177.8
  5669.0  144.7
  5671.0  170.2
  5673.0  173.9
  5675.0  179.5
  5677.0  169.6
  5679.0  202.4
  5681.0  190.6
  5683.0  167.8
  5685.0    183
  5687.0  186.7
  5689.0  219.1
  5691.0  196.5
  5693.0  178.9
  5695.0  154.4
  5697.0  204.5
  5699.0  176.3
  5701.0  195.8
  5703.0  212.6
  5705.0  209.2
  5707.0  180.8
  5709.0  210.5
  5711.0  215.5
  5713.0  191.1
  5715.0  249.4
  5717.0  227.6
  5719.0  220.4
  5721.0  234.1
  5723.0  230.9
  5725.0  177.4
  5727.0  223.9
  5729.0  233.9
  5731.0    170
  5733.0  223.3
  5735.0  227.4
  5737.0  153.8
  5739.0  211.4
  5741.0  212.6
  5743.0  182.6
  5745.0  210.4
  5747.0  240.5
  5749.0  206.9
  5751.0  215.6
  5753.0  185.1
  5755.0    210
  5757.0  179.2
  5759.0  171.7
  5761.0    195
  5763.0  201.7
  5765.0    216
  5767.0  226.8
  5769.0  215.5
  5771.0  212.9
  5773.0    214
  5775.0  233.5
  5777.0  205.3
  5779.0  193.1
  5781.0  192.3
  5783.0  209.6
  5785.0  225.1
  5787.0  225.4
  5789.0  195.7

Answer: -183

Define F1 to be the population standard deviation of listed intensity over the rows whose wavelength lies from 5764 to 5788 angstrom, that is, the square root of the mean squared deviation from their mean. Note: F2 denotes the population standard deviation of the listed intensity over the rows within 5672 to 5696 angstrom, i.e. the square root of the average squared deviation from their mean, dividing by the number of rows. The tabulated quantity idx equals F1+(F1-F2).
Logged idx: 8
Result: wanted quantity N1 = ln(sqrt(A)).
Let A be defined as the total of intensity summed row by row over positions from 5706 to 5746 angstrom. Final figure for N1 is 4.17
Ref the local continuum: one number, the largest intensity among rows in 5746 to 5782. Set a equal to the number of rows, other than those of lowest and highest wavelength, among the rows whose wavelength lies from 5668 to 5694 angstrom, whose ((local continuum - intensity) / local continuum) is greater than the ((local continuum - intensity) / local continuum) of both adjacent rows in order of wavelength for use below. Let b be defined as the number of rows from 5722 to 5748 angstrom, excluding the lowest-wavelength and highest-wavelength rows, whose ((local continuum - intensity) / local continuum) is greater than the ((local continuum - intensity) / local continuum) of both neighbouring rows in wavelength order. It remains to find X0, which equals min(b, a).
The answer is 2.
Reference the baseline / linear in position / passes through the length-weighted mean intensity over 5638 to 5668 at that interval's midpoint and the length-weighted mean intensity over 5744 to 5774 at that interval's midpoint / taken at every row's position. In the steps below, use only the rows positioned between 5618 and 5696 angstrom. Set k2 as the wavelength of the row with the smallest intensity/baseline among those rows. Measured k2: 5669.0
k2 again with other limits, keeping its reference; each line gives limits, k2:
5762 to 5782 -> 5781.0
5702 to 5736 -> 5731.0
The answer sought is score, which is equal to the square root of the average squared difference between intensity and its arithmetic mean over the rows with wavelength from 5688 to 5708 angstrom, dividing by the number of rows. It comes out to 19.0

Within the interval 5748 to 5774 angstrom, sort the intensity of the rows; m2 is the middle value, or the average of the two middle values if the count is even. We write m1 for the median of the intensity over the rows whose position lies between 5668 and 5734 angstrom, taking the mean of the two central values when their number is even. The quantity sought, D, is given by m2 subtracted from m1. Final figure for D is -14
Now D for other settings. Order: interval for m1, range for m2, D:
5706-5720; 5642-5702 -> 27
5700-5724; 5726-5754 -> 2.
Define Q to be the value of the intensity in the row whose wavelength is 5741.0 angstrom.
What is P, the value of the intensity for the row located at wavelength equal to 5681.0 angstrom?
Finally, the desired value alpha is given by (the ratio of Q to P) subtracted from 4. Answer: 2.88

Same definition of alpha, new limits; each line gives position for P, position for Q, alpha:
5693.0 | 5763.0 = 2.87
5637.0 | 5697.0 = 3.08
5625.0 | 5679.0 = 2.96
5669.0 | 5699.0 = 2.78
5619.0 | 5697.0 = 2.90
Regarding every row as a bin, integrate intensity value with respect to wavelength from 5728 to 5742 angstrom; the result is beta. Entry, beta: 2865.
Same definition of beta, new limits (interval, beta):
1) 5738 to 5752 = 2960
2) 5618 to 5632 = 3008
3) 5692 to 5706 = 2663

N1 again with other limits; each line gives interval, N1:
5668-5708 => 4.11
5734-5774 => 4.16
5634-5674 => 4.13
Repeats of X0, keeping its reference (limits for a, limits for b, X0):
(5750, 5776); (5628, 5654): 3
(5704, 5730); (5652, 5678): 4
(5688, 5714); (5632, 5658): 3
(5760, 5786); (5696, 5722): 2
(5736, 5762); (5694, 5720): 3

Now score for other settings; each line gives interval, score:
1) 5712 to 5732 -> 25.4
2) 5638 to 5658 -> 16.2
